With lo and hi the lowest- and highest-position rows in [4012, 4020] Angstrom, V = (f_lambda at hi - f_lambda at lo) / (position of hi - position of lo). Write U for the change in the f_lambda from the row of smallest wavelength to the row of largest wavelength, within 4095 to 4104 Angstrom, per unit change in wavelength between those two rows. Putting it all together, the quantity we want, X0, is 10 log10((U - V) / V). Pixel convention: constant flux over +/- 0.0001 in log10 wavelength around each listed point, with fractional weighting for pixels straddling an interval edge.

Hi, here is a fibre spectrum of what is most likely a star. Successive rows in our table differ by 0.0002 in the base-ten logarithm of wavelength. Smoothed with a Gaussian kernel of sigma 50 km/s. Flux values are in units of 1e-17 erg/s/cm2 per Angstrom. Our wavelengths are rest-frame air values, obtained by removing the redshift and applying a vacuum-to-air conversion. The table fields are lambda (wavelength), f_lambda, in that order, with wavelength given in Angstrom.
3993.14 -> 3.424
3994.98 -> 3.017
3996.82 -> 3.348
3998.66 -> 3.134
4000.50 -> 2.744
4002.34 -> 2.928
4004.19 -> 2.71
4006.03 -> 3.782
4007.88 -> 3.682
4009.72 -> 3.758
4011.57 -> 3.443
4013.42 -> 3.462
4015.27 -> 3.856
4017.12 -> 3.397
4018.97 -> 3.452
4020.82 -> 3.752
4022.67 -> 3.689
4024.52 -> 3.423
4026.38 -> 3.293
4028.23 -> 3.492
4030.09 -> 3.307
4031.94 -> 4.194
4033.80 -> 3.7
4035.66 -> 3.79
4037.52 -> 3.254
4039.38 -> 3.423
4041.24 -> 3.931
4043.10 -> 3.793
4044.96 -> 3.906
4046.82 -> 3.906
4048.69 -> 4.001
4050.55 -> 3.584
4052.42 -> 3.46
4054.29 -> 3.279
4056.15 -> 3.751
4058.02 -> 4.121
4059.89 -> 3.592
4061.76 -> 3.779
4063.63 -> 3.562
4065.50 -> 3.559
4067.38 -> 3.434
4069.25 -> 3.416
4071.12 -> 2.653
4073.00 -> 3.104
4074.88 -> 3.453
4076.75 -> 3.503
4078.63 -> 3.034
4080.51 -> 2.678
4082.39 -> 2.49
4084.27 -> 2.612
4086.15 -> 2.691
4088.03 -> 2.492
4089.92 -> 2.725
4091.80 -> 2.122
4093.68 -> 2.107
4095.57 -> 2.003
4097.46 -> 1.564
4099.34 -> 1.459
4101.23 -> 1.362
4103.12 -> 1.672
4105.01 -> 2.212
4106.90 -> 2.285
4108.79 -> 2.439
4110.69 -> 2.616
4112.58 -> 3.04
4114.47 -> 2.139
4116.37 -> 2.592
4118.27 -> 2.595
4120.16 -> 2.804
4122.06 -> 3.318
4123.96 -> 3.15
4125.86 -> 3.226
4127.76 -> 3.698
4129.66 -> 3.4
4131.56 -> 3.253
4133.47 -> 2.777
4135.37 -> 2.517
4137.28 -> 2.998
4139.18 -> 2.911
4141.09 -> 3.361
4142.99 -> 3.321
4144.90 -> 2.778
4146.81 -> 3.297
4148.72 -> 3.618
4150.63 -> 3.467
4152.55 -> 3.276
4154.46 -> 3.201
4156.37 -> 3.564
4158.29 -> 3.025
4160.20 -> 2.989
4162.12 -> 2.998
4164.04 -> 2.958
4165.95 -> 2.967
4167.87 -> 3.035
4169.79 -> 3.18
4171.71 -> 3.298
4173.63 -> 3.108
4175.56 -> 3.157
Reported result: 14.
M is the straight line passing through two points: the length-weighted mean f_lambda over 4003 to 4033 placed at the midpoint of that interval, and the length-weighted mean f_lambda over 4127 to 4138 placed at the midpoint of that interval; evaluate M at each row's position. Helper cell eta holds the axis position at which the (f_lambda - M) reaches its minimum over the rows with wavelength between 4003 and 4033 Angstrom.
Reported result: 4004.19 Angstrom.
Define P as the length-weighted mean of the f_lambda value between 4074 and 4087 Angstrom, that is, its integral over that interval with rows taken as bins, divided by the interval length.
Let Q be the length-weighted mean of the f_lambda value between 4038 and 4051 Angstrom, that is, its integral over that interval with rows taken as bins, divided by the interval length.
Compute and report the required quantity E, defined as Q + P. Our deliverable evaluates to 6.7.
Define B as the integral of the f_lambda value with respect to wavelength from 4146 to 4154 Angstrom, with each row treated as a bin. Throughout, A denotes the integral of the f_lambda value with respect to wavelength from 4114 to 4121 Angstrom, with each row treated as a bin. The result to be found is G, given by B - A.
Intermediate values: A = 18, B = 27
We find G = 9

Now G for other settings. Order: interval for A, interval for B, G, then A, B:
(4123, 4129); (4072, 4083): 13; 20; 34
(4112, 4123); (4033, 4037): -15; 30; 15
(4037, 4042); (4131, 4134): -9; 18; 9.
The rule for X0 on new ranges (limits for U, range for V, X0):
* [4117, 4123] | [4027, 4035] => 6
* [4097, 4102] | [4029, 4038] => 8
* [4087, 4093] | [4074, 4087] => -3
